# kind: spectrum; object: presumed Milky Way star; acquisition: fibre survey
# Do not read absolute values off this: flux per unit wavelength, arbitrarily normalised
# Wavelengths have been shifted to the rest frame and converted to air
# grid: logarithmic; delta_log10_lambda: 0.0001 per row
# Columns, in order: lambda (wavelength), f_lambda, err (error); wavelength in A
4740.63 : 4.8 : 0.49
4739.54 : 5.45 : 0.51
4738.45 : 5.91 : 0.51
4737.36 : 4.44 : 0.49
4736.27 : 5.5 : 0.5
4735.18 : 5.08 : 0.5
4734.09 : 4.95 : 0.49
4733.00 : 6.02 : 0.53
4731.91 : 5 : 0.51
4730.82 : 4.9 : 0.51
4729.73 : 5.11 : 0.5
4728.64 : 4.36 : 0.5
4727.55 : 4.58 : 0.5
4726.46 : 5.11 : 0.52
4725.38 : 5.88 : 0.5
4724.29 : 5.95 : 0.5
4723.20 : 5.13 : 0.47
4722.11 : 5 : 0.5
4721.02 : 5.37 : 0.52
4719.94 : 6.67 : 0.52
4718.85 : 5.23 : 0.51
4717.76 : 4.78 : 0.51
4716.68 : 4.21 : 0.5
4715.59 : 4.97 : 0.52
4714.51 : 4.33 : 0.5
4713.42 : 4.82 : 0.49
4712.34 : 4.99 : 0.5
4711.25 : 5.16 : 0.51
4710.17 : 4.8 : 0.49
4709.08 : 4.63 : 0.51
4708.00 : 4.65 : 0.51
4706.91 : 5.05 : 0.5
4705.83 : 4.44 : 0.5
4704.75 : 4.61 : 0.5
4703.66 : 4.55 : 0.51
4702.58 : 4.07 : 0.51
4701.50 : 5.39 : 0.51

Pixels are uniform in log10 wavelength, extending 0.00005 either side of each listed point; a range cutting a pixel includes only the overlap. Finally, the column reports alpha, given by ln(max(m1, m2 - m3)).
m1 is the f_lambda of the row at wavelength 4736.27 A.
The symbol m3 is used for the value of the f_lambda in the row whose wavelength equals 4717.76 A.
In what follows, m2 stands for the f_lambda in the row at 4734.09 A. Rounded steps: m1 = 5.5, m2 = 4.95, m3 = 4.78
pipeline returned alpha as 1.70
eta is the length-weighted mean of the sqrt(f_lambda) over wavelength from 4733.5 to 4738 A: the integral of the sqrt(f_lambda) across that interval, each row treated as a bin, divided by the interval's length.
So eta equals 2.24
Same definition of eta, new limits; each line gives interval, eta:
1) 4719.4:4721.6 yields 2.45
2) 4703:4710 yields 2.16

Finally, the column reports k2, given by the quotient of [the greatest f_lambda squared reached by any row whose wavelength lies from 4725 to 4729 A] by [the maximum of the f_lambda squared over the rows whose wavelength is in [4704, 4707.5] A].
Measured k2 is 1.4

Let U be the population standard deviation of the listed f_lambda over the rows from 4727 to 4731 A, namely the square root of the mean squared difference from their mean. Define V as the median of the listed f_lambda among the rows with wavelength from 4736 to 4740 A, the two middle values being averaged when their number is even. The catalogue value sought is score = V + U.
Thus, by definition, 5.8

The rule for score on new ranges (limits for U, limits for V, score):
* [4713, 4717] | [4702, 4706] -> 4.8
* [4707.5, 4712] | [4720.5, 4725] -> 5.5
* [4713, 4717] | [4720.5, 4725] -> 5.6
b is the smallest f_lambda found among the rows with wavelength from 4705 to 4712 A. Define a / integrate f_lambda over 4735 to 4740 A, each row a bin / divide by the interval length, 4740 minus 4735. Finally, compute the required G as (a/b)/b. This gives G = 0.268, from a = 5.29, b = 4.44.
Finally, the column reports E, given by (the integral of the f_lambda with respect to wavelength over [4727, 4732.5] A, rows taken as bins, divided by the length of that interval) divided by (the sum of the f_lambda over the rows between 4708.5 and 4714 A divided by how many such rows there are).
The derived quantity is 0.98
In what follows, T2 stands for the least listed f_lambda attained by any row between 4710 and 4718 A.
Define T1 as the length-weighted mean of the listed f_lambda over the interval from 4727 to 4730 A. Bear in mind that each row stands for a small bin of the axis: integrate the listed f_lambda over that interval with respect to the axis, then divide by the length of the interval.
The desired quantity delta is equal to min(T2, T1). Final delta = 4.21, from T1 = 4.6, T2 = 4.21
